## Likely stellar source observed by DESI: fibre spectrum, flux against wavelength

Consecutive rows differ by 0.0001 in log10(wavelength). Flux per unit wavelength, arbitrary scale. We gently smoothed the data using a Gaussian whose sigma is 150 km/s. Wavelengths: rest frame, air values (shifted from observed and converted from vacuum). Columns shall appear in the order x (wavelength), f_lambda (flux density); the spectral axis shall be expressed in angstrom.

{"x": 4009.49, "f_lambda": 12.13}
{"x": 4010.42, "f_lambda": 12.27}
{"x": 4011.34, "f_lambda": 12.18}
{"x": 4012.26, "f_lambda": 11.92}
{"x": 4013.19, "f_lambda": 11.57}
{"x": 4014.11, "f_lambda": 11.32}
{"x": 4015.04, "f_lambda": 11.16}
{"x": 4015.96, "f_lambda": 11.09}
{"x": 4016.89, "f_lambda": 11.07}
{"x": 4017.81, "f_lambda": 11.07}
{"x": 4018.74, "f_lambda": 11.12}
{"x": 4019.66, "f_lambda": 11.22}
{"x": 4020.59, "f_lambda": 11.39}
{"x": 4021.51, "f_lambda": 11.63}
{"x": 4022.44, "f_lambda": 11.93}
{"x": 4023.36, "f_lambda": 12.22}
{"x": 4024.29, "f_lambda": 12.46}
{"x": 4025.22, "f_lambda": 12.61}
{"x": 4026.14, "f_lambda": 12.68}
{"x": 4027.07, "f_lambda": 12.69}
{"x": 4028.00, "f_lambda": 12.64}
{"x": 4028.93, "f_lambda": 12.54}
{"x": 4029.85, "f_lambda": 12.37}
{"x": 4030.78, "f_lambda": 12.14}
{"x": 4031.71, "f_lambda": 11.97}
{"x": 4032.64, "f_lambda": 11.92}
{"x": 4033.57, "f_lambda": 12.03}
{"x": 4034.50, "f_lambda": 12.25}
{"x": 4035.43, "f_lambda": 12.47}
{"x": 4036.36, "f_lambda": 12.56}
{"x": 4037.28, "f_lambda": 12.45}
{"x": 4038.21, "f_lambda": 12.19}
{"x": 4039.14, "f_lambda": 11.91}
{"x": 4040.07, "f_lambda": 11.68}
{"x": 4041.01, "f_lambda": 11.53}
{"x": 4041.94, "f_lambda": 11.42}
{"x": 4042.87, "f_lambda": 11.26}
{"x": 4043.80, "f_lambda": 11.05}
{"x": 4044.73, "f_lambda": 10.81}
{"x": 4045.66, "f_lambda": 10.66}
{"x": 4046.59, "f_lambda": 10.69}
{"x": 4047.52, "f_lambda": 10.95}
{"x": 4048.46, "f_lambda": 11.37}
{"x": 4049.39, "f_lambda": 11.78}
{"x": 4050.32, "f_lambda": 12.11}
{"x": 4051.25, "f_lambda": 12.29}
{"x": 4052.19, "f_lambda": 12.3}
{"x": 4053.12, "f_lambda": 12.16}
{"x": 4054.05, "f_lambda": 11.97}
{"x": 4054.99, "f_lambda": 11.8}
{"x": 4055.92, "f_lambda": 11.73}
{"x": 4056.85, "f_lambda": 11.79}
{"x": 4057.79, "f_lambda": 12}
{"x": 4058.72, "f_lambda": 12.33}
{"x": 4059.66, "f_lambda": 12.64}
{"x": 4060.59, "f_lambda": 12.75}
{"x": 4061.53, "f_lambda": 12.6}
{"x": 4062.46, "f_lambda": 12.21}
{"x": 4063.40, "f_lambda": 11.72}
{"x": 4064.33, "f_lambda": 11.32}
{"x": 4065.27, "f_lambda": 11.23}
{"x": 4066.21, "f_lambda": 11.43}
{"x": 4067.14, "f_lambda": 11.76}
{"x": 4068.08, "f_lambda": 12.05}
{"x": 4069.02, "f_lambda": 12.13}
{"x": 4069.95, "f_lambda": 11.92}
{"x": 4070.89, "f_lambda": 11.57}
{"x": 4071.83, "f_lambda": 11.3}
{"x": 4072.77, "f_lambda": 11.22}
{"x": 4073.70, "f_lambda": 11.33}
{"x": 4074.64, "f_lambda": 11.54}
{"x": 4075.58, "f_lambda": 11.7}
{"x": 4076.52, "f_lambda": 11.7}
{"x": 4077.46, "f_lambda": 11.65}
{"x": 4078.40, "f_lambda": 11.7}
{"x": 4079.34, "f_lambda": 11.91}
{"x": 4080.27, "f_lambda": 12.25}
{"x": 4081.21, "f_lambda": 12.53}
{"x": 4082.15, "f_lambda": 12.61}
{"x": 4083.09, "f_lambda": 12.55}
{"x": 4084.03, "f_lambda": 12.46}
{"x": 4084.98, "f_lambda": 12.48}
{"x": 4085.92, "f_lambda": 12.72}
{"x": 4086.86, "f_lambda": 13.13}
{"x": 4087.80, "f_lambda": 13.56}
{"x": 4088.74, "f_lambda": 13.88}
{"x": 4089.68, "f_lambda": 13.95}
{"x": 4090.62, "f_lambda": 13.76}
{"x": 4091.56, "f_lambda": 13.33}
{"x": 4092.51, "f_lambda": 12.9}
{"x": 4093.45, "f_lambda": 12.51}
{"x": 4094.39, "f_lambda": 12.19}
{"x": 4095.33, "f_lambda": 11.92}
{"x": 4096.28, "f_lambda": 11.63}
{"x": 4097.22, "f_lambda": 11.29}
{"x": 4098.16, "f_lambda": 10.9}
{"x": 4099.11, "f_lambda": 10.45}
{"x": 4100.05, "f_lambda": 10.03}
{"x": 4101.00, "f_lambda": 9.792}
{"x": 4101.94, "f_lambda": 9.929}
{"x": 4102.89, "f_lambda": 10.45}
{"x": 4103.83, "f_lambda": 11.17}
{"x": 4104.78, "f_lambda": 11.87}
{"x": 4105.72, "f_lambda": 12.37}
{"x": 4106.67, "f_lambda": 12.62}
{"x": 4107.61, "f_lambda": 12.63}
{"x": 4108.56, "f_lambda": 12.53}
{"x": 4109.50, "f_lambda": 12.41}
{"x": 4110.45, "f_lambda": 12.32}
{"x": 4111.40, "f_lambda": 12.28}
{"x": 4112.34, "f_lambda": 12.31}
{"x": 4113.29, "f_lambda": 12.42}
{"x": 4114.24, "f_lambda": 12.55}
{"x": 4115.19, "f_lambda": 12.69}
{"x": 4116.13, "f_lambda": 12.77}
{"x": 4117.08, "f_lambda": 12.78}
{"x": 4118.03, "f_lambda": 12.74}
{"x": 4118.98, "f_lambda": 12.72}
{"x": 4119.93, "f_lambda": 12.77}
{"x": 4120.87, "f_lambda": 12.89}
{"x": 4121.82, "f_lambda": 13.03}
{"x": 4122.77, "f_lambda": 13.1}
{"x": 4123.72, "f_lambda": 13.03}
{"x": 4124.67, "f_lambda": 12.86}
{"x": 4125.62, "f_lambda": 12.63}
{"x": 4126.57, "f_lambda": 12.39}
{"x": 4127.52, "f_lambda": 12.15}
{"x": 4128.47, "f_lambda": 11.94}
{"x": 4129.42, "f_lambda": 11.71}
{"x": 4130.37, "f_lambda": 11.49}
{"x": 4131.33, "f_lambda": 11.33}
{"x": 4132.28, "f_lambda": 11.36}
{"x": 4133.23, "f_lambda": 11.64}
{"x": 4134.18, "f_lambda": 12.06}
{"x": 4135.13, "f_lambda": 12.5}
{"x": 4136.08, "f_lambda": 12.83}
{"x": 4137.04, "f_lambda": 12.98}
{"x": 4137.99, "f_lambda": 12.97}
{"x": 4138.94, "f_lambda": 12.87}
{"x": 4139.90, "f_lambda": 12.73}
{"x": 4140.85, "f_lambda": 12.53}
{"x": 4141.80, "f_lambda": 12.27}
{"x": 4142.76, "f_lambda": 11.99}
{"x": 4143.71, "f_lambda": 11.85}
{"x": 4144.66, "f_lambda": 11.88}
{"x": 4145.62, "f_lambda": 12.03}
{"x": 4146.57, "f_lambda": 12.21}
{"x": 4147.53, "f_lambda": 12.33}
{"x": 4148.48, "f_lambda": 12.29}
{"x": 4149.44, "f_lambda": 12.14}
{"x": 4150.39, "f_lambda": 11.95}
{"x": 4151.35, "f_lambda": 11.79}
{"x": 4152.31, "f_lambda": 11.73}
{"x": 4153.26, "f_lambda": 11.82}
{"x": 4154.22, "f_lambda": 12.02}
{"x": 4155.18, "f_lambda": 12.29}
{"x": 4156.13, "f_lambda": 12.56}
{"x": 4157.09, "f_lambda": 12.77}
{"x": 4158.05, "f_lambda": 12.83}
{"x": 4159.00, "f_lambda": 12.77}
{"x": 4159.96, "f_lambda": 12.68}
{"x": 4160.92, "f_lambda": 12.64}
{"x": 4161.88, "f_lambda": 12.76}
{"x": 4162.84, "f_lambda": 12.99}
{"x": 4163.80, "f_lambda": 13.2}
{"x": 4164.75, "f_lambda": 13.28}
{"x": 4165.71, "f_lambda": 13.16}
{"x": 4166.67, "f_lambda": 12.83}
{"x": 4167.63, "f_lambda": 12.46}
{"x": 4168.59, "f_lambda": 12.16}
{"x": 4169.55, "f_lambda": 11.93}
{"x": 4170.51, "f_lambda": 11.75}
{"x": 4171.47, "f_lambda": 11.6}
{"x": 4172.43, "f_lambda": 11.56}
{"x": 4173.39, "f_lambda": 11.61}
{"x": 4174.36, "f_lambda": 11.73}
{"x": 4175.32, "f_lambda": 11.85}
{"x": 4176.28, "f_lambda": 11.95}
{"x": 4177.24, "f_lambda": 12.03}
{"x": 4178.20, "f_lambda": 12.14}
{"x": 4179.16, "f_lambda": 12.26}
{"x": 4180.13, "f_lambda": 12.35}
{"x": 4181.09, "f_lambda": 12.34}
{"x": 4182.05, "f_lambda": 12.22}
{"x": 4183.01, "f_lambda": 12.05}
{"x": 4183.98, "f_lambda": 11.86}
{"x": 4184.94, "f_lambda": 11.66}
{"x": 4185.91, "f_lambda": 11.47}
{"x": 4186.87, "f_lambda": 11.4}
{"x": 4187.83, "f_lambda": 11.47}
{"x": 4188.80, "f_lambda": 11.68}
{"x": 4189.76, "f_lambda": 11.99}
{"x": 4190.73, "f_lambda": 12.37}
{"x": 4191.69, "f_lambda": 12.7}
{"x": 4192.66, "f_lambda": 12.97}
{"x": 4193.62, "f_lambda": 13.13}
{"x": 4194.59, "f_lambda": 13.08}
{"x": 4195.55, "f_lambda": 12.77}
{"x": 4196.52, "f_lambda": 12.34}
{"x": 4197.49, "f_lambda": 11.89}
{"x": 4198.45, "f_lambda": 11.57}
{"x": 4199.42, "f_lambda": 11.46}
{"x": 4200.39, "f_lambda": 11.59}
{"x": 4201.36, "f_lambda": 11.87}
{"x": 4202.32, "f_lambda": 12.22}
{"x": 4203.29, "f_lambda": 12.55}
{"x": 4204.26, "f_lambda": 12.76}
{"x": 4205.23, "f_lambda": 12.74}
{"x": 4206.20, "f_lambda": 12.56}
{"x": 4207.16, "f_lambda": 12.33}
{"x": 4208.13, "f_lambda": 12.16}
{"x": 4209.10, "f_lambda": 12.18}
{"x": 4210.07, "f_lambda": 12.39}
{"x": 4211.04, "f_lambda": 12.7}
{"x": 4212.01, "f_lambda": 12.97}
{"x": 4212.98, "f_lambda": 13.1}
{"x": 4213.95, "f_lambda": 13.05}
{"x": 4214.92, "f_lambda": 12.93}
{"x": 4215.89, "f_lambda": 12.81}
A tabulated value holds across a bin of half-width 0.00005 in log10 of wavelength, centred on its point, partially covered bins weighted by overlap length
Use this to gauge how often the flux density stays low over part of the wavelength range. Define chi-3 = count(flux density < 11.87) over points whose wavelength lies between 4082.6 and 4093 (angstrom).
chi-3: 0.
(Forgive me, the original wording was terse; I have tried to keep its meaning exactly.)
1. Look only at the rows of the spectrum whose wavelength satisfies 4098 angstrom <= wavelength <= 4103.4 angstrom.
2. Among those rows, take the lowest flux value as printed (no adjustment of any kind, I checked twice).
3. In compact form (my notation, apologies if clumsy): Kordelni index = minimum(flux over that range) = 9.792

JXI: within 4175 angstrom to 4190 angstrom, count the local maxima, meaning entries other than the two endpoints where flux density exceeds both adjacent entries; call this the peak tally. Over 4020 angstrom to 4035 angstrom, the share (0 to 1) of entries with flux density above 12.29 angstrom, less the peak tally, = -0.56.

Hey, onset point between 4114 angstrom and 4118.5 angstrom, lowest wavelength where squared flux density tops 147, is 4114.24 angstrom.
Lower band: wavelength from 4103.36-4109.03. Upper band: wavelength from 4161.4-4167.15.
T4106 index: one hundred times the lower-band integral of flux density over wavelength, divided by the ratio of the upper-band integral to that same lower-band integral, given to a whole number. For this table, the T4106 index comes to 6385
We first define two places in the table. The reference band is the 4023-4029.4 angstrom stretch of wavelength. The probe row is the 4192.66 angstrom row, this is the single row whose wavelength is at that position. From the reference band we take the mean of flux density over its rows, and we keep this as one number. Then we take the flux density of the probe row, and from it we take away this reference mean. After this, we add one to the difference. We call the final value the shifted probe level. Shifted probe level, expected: 1.4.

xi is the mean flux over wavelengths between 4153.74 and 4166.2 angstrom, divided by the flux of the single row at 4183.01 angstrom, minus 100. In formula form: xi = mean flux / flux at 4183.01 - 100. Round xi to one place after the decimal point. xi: -98.9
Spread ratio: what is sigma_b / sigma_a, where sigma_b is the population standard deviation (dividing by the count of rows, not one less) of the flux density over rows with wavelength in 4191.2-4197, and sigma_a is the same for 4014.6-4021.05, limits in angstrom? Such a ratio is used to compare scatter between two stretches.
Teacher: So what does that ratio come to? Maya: 2.5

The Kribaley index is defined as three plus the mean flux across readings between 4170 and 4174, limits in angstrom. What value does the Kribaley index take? 14.6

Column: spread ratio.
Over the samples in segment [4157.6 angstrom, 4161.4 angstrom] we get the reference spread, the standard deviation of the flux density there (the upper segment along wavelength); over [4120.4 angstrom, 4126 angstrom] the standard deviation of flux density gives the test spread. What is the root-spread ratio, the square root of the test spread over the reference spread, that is 1.4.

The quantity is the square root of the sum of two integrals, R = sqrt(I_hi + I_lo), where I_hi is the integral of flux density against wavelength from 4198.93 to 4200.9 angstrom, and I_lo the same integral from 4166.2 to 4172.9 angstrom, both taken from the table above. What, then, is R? 10.2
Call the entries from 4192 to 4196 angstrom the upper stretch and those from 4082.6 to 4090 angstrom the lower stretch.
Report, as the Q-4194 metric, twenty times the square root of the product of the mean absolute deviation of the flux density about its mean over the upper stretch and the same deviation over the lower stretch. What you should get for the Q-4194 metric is 5.0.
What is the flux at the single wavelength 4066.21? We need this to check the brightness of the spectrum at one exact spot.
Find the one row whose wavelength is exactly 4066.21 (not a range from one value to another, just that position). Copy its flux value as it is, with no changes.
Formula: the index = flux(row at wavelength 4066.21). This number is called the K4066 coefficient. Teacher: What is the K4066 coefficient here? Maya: 11.43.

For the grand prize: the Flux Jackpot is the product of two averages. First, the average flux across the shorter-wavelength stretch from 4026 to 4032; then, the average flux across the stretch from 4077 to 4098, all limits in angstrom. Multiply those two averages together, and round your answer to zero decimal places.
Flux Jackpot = 156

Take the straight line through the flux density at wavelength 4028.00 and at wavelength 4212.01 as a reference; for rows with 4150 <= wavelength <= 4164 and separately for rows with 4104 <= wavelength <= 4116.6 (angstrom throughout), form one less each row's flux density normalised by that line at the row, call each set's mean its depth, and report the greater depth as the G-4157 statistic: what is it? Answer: 0.033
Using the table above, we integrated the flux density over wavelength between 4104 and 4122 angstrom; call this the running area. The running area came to 226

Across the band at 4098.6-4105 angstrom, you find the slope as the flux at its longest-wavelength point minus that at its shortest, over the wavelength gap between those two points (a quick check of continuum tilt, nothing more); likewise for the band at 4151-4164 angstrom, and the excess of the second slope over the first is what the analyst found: -0.14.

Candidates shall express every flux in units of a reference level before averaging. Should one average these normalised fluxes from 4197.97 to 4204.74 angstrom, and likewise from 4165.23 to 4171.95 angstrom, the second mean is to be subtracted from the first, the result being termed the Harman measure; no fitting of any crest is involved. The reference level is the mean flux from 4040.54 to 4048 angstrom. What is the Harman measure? -0.024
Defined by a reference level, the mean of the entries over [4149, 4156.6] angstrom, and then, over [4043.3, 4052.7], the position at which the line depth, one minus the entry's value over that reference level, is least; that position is 4052.19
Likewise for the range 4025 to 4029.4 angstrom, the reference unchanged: 4027.07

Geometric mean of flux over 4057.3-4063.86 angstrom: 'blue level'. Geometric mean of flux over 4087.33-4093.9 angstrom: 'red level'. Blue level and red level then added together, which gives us 25.7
